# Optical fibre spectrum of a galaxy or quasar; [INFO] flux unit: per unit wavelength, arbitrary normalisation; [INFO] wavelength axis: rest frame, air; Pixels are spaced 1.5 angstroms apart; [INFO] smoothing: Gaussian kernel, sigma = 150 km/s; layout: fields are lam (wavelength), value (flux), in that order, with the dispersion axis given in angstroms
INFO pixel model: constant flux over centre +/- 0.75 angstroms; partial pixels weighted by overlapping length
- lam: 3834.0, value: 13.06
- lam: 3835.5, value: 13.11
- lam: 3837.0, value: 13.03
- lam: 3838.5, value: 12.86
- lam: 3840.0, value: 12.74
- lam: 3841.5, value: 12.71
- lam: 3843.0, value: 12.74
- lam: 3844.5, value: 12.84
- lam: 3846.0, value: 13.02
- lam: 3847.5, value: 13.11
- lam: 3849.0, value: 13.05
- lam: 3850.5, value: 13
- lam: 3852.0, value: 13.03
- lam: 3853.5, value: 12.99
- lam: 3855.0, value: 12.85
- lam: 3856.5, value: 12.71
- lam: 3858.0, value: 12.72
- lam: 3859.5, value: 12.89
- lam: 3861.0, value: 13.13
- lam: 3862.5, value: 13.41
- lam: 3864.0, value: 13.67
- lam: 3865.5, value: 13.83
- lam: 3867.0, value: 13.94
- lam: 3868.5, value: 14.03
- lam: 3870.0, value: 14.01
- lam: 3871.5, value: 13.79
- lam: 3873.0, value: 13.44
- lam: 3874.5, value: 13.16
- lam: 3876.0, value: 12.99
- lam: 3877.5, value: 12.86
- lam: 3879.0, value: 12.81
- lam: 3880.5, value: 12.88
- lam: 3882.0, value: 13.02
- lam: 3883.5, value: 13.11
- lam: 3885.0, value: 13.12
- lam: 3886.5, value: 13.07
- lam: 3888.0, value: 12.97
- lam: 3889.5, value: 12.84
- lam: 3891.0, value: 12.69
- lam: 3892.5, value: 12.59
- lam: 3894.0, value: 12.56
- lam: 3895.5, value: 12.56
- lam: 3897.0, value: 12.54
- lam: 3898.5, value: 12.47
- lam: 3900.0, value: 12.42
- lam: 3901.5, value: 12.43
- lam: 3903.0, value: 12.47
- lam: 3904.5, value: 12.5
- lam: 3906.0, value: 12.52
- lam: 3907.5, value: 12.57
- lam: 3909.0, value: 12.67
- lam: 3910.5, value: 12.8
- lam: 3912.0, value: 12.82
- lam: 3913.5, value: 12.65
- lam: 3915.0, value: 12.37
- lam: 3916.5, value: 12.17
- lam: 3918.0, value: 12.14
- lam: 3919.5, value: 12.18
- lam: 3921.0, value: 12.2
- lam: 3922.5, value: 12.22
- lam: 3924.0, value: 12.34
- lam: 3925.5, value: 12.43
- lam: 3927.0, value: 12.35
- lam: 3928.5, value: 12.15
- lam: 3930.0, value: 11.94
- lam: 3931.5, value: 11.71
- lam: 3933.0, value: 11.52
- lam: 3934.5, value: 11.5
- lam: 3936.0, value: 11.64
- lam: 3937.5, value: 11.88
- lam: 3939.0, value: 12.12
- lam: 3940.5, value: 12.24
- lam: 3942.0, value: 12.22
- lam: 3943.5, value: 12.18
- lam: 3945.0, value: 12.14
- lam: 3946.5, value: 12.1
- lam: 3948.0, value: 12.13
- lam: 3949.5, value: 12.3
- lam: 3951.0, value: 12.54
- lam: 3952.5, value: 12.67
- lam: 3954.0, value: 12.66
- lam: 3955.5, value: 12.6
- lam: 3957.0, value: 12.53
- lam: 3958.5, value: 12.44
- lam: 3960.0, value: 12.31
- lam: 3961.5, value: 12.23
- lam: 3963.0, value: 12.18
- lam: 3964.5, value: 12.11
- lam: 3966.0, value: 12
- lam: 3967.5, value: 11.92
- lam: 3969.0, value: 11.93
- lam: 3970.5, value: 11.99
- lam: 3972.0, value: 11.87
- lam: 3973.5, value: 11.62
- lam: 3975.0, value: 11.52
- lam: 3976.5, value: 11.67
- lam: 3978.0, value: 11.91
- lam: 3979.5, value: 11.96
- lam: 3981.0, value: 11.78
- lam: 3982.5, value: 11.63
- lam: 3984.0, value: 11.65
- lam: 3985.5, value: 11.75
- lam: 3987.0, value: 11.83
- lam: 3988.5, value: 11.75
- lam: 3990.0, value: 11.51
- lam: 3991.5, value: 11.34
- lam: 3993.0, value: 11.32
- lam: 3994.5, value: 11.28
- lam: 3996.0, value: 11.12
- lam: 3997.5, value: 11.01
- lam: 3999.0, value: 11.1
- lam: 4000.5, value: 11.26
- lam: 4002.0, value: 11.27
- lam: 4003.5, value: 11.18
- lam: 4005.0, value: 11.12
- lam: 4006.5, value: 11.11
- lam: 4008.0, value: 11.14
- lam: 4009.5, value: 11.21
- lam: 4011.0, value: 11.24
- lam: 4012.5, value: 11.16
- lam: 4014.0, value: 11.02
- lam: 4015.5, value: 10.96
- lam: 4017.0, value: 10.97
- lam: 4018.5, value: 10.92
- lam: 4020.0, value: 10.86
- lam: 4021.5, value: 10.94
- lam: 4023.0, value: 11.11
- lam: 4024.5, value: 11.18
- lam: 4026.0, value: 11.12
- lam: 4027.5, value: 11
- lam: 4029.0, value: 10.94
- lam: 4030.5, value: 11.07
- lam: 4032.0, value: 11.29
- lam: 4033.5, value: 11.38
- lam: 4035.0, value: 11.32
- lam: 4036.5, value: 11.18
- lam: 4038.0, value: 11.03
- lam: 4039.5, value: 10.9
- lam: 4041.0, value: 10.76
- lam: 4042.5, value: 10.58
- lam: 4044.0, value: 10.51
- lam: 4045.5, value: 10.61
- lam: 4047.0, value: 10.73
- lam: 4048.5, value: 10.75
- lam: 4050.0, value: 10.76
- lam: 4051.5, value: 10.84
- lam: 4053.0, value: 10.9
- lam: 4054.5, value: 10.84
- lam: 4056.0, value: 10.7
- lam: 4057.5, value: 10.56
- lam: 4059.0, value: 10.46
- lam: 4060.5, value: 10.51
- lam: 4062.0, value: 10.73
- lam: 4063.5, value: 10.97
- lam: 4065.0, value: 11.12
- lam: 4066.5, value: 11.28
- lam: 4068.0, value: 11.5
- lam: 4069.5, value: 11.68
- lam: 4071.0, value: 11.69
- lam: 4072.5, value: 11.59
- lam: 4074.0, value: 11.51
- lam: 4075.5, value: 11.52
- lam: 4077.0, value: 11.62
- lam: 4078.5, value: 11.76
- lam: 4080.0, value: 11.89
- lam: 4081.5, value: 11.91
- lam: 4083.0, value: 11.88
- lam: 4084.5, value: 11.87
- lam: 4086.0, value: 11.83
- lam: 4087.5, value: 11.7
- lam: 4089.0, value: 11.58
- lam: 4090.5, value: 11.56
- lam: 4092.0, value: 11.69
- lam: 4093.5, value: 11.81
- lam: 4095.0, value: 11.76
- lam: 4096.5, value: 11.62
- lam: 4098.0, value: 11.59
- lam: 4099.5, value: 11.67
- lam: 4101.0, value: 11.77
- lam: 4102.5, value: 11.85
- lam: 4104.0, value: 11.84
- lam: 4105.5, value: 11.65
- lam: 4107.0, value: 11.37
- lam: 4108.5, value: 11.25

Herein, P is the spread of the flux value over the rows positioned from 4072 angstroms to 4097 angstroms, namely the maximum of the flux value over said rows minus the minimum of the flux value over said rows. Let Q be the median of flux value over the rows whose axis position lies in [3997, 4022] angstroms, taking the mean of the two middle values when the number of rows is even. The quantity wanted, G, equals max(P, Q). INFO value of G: 11.1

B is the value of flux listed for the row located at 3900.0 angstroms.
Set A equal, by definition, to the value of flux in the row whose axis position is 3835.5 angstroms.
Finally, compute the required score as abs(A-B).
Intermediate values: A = 13.11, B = 12.42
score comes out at 0.69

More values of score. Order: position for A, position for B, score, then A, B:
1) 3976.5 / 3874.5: 1.49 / 11.67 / 13.16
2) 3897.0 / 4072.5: 0.95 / 12.54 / 11.59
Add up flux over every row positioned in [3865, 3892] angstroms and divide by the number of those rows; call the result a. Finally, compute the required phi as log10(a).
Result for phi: 1.12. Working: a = 13.3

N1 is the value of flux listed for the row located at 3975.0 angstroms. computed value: 11.52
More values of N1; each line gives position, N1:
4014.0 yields 11.02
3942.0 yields 12.22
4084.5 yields 11.87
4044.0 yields 10.51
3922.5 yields 12.22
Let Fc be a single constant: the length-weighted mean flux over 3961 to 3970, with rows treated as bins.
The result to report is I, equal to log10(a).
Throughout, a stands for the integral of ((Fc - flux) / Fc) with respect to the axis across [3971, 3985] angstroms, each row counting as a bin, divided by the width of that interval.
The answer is -1.58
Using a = 0.026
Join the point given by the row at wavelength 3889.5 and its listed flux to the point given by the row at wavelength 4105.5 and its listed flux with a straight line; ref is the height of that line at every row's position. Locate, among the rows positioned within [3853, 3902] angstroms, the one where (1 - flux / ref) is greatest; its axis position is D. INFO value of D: 3900.0 angstroms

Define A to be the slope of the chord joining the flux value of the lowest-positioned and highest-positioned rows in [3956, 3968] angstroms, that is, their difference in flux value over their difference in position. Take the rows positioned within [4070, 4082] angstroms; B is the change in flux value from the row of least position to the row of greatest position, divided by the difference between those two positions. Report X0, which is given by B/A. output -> -0.4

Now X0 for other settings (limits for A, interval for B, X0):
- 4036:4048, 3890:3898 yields 0.6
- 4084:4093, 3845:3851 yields 0.2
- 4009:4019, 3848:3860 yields 0.5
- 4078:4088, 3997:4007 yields -1.7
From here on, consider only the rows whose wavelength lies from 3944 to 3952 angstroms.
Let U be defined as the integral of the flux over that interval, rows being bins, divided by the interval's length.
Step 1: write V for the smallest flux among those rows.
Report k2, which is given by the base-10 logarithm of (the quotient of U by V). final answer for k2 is 0.0055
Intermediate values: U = 12.3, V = 12.1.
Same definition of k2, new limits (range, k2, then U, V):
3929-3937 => 0.0069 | 11.7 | 11.5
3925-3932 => 0.0149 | 12.1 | 11.71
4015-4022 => 0.0027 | 10.9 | 10.86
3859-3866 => 0.0165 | 13.4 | 12.89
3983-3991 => 0.0065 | 11.7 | 11.51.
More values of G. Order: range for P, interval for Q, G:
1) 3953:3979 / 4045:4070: 10.8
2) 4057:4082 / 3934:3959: 12.2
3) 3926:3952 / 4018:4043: 11.0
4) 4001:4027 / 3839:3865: 13.0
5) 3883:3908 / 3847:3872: 13.1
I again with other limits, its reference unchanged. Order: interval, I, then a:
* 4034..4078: -1.06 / 0.087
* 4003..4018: -1.10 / 0.079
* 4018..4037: -1.10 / 0.079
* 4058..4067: -0.99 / 0.102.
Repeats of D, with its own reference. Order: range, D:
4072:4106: 4074.0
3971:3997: 3996.0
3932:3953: 3934.5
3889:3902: 3900.0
